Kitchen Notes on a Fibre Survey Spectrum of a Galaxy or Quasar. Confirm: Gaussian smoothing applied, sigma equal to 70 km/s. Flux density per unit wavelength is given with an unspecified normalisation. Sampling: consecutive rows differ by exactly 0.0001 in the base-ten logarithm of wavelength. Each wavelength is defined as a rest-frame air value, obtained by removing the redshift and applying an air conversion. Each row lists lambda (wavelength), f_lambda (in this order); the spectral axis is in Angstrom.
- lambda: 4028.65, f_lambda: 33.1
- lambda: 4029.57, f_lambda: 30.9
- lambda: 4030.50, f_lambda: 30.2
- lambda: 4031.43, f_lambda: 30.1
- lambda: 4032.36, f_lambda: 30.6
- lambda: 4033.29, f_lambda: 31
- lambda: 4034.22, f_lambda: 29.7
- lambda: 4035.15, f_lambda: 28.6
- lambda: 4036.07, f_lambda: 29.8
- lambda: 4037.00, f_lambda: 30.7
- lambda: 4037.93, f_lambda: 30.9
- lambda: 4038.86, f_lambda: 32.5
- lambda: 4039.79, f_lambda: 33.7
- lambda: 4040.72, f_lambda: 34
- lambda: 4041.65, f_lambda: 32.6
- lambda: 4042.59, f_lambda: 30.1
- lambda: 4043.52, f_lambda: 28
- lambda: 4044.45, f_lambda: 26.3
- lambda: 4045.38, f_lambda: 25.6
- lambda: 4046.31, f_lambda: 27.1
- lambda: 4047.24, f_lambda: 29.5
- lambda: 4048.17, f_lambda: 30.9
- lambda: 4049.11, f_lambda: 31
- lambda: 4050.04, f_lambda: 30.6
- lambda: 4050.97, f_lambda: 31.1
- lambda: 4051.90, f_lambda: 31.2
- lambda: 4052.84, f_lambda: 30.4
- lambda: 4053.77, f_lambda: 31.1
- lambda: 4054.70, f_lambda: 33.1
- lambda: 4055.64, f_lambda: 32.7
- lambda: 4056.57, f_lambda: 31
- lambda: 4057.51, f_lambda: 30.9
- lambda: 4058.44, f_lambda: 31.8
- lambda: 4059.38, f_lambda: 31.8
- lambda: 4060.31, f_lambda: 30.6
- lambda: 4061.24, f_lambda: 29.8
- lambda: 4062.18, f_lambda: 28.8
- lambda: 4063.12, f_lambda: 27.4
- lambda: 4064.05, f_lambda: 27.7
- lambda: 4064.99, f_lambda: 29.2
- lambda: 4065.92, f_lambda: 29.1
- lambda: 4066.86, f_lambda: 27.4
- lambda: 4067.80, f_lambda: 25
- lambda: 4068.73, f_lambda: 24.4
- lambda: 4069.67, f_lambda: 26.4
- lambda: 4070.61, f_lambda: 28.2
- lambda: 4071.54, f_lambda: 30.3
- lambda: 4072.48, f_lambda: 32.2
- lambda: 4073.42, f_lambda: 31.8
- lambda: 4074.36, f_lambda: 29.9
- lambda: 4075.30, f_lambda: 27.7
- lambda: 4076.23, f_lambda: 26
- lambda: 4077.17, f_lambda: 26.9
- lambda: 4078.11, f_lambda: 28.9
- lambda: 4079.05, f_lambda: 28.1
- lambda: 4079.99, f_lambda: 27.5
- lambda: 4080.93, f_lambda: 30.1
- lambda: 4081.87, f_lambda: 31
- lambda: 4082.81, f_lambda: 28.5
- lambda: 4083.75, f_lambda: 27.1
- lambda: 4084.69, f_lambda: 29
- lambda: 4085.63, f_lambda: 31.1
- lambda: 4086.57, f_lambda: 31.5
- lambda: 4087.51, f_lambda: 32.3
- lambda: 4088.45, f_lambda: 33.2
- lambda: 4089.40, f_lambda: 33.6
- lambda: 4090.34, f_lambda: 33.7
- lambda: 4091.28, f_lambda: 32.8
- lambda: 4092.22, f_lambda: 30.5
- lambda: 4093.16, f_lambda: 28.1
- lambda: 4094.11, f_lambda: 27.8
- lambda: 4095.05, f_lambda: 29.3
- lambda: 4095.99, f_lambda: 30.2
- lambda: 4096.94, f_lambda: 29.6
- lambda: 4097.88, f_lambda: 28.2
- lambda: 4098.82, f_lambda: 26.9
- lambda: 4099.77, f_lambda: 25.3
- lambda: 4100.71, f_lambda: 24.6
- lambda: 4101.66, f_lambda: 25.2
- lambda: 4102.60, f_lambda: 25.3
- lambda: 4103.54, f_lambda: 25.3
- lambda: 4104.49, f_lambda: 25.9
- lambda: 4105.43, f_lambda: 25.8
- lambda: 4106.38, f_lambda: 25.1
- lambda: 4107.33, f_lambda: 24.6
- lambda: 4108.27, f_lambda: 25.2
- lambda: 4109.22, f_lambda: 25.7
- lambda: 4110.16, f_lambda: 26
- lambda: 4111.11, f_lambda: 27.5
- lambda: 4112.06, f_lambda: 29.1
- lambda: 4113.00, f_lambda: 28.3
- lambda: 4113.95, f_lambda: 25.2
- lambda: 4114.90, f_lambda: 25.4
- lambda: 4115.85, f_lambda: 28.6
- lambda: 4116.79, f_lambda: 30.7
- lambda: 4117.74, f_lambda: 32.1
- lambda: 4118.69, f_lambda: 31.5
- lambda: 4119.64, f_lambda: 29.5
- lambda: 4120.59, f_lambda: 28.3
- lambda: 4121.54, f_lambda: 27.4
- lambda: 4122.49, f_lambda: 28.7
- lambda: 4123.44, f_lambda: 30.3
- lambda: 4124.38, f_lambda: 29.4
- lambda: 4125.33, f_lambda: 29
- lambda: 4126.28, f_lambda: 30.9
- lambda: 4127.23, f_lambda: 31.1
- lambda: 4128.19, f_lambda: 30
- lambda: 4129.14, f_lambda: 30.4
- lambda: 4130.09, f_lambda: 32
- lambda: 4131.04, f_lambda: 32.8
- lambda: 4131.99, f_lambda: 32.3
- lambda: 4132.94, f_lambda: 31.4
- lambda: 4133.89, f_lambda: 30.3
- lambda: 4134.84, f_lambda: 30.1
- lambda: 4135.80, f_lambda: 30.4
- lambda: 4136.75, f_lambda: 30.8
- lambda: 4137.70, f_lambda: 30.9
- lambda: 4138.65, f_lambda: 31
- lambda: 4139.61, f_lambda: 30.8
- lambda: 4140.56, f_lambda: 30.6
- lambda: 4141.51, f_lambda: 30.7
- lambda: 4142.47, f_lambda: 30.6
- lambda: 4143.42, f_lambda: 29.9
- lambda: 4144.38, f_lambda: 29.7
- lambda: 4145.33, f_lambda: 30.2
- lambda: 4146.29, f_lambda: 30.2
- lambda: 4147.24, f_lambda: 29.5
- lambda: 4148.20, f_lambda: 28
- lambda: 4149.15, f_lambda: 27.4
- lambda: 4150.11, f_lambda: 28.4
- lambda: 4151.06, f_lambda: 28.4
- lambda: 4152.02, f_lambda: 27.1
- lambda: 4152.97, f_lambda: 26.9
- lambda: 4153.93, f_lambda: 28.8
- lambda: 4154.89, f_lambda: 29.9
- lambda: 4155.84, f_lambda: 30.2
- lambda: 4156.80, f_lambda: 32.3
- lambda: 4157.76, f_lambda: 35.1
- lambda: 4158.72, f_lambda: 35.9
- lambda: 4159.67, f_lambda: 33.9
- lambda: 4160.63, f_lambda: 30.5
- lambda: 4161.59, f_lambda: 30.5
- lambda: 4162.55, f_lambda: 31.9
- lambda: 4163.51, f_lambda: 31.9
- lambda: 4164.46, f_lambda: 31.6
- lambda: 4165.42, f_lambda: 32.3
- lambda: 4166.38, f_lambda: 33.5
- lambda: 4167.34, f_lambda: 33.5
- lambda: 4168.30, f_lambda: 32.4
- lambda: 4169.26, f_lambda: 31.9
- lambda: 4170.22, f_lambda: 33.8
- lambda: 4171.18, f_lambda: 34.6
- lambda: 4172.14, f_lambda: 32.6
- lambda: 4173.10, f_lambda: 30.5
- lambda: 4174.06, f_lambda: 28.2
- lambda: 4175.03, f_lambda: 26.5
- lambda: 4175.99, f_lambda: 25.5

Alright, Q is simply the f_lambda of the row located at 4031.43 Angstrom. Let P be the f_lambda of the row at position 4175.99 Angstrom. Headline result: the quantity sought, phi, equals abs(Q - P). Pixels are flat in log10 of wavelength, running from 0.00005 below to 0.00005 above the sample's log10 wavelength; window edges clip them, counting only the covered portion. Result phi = 5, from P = 25.5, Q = 30.1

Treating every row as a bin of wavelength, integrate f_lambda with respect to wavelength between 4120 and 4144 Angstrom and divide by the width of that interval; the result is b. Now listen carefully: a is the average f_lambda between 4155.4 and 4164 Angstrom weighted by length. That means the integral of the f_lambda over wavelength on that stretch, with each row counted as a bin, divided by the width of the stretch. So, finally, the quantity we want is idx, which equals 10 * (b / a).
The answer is 9.4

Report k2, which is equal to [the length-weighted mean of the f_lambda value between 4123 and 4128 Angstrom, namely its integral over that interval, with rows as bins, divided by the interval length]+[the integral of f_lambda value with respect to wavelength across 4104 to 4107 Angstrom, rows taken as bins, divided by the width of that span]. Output 55.6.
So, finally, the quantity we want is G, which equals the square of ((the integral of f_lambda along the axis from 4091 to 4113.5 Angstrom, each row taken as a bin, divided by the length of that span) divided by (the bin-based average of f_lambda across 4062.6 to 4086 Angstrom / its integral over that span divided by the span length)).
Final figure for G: 0.91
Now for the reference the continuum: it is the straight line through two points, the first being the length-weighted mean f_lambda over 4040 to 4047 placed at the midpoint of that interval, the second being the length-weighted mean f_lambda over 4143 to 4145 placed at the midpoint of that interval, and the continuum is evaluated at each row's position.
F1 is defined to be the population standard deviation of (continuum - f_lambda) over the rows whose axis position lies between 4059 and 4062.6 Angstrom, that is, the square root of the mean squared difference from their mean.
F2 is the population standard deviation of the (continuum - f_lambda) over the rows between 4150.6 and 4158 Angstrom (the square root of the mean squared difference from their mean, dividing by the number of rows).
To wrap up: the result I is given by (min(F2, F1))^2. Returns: 1.22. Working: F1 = 1.1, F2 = 2.57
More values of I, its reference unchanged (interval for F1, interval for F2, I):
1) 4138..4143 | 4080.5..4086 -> 0.02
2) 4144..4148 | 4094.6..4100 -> 0.10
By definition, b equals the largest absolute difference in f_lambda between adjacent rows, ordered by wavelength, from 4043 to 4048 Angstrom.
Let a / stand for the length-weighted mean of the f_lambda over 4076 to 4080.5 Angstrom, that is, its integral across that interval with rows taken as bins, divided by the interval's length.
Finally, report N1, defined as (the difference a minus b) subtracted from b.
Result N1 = -22.8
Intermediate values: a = 27.6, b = 2.4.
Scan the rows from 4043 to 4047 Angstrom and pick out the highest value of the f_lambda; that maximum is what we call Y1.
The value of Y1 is 28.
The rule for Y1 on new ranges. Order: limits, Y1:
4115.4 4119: 32.1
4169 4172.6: 34.6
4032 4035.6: 31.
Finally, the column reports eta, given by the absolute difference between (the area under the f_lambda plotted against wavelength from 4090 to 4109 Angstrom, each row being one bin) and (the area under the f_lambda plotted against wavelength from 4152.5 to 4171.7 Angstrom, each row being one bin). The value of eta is 95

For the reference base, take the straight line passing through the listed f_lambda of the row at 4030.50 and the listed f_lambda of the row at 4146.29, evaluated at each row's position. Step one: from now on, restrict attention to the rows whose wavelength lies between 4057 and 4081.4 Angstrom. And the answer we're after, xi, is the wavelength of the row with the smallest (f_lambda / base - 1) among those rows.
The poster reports 4068.73 Angstrom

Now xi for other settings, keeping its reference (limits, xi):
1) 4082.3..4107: 4100.71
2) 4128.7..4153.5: 4152.97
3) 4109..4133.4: 4113.95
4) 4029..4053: 4045.38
